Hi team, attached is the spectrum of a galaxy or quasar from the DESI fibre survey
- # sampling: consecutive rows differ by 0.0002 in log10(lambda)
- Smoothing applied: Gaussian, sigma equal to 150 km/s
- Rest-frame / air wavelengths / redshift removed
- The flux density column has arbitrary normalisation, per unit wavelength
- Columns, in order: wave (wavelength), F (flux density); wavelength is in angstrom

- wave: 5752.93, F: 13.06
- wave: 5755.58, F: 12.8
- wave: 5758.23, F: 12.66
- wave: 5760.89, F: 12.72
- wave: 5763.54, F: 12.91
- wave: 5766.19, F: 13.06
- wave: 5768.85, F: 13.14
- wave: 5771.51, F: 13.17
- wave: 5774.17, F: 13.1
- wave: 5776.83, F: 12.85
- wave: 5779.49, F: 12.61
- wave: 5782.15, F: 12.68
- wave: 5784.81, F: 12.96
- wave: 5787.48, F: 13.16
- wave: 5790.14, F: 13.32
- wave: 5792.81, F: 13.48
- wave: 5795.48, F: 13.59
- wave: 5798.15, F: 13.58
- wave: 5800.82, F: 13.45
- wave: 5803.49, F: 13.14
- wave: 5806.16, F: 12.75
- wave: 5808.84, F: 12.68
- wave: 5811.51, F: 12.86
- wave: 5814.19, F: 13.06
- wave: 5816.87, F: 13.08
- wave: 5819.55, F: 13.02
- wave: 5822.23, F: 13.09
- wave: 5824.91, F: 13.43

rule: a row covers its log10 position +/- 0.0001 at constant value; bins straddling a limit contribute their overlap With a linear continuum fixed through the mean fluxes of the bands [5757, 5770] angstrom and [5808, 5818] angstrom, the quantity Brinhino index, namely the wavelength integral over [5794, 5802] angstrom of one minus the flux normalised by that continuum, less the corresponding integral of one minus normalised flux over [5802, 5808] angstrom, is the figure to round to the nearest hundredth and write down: -0.38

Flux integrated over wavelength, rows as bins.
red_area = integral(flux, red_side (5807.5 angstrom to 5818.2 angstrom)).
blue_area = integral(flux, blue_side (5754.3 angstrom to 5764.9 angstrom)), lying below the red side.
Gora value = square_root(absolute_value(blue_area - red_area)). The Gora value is 1.7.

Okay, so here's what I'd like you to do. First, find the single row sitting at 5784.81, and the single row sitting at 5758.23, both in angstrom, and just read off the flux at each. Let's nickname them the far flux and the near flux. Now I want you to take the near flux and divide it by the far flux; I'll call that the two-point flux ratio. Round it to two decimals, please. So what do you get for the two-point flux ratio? 0.98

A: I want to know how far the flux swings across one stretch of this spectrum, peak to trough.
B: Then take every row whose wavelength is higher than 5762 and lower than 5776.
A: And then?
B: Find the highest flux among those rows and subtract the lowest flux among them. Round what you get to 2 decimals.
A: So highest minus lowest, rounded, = 0.26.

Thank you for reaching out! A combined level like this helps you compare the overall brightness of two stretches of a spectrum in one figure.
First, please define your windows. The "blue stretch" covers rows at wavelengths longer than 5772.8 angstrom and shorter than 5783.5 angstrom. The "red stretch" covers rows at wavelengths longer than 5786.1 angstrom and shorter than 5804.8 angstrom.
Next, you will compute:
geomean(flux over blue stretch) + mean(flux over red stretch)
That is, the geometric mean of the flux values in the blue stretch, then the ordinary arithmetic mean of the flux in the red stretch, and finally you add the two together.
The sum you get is 26.2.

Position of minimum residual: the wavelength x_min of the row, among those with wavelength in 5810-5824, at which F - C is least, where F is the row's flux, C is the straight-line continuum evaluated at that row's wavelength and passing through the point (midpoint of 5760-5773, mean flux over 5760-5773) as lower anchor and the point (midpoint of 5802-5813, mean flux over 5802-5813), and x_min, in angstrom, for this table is 5811.51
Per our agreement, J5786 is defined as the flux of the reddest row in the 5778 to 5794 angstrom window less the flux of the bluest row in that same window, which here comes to 0.9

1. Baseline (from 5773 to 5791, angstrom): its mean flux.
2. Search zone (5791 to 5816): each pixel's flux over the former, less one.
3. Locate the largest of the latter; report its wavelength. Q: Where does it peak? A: 5795.48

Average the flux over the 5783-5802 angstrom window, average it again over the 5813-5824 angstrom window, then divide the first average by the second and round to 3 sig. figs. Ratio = 1.02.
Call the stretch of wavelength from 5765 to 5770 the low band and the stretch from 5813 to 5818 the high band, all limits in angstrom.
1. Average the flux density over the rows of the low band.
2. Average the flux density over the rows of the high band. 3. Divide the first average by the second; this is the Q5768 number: 1.002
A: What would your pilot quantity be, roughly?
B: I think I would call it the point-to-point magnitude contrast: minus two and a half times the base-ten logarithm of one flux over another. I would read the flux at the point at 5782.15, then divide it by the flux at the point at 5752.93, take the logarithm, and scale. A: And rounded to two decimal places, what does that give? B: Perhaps 0.03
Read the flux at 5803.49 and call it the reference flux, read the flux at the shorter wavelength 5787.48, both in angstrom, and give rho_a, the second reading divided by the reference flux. 1.00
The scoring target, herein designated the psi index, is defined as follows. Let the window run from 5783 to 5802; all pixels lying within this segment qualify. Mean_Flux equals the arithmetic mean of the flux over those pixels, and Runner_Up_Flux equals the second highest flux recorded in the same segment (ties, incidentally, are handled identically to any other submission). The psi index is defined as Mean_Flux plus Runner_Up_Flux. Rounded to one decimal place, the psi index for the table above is 26.9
